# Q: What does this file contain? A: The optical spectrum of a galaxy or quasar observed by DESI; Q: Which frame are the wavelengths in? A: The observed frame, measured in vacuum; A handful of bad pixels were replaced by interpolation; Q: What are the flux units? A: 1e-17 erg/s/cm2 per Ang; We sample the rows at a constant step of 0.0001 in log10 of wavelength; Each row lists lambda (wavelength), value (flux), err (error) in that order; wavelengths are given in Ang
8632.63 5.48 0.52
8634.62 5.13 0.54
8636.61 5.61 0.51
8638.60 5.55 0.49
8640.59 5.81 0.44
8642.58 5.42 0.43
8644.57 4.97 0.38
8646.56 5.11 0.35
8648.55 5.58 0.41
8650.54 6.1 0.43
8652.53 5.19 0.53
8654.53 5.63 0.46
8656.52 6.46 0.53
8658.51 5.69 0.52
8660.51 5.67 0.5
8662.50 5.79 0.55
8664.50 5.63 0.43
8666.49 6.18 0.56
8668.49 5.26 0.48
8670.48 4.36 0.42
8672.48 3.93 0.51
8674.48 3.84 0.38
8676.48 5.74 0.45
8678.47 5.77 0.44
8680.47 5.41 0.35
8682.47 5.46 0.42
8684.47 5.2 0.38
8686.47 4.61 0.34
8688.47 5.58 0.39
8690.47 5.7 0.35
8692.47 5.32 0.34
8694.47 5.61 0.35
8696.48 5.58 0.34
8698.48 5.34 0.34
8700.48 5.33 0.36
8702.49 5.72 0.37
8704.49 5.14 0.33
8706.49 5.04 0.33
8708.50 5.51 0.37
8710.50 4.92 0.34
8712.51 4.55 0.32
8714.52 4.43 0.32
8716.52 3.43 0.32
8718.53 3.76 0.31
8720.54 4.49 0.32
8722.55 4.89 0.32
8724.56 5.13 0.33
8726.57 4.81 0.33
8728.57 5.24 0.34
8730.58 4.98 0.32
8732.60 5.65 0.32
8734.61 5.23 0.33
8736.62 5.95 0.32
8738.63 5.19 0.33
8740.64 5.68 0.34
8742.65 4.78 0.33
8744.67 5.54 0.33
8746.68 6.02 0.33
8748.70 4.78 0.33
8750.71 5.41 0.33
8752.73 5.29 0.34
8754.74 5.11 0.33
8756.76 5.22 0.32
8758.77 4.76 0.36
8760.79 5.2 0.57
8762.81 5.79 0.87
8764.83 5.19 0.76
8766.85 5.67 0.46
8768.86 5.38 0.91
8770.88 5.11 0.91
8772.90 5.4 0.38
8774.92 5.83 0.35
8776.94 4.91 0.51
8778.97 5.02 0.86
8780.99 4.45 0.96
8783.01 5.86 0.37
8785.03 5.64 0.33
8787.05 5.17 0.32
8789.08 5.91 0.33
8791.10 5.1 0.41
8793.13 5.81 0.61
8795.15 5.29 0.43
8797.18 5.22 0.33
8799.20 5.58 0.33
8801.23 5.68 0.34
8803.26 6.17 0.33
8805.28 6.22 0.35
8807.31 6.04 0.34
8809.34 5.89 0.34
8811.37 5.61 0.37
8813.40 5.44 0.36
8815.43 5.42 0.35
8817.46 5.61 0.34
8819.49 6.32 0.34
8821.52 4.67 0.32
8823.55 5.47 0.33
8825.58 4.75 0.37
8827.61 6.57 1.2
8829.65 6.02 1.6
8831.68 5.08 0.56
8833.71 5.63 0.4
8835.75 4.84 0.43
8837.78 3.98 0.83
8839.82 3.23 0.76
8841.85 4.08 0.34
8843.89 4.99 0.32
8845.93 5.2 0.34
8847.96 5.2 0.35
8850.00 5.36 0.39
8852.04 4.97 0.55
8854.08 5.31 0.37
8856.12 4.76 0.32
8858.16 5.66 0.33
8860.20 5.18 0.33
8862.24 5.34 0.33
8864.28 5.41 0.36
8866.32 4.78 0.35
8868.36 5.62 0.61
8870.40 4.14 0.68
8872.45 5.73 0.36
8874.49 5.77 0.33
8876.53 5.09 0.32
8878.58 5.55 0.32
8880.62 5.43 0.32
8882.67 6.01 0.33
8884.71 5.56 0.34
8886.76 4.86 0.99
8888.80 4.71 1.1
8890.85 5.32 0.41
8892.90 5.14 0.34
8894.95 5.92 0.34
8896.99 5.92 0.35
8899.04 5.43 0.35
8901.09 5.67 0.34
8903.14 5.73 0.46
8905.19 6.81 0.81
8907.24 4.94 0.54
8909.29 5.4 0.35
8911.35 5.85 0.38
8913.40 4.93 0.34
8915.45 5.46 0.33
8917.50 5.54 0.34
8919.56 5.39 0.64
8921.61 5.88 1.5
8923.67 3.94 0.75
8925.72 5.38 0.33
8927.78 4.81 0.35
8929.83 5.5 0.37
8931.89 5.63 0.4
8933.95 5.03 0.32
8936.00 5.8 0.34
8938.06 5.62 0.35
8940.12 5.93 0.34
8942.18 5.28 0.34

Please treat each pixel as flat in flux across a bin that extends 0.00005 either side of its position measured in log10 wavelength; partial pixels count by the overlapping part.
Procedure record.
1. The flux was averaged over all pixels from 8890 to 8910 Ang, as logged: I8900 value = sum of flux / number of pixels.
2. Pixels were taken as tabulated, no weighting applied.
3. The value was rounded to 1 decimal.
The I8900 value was 5.6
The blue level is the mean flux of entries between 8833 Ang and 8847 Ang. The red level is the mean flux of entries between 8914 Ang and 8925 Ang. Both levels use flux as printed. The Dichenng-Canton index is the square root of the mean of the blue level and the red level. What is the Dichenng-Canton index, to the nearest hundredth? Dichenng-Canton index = 2.21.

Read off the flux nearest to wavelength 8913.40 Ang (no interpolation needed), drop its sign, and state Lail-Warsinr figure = 4.9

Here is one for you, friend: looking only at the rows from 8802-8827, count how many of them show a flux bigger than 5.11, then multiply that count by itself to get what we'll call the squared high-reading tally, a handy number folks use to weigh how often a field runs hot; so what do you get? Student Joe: 100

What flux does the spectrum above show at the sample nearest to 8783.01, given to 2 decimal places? 5.86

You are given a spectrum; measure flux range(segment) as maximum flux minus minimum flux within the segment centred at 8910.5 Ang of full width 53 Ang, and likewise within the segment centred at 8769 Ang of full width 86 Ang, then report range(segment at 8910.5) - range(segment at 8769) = 1.1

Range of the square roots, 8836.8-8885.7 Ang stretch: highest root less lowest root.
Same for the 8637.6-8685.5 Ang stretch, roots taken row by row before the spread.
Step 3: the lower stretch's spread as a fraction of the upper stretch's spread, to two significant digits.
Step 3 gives 0.89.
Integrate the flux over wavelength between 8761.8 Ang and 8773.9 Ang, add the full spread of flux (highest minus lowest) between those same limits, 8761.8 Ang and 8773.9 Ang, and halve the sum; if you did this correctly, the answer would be 33.2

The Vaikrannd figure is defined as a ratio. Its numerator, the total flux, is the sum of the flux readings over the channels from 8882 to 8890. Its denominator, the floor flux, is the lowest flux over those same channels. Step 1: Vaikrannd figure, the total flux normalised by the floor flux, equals 4.5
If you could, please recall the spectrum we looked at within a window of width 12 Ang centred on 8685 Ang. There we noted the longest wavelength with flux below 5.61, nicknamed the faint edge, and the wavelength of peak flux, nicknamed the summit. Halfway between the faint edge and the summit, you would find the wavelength 8689.5 Ang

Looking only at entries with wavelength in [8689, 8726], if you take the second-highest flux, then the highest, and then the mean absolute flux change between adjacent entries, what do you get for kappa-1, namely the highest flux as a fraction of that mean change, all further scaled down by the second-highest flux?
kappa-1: 2.7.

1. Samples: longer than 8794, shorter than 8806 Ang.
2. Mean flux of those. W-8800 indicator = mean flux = 5.69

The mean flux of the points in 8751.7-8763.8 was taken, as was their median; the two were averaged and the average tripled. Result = 15.7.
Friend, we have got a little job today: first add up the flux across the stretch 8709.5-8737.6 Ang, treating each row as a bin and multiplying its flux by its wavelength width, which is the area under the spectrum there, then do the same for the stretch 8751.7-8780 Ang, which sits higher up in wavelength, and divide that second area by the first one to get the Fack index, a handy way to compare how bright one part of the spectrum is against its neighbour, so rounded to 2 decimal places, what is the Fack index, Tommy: 1.10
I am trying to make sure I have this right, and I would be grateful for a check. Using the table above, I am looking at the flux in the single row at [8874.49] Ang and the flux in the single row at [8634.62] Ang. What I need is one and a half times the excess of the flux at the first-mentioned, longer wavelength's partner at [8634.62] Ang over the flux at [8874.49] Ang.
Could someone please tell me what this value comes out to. -1.0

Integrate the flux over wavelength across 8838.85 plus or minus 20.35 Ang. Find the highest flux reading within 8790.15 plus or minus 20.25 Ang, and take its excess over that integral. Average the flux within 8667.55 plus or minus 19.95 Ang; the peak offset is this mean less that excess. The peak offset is 207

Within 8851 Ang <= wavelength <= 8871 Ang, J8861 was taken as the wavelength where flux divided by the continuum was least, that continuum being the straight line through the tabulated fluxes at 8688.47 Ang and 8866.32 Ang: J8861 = 8870.40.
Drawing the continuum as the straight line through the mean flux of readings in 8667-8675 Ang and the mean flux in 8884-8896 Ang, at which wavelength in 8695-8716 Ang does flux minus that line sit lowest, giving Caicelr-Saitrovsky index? 8714.52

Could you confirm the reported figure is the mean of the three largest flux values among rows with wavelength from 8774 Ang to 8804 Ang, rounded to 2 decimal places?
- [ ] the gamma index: 5.98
